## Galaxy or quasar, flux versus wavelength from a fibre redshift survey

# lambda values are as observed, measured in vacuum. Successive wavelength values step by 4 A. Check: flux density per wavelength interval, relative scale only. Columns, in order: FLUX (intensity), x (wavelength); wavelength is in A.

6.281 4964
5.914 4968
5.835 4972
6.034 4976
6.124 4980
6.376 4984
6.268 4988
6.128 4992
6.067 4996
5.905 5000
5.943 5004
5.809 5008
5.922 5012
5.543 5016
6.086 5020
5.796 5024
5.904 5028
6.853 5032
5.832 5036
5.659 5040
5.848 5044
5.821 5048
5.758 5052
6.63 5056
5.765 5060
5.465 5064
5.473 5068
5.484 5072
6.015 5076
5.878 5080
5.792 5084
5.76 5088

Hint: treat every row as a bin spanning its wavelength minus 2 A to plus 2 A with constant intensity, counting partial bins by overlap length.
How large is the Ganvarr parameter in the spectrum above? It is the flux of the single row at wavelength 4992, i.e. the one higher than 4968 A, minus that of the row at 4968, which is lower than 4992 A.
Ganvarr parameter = 0.21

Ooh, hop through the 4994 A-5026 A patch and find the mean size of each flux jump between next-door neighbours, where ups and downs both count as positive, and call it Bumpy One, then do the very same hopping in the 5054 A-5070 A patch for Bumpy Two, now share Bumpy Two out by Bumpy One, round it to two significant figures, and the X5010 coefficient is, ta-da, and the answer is 1.6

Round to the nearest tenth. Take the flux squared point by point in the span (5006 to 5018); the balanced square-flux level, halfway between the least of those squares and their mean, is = 32.0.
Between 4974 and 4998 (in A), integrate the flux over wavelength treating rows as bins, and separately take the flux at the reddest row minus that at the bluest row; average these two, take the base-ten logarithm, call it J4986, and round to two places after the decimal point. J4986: 1.87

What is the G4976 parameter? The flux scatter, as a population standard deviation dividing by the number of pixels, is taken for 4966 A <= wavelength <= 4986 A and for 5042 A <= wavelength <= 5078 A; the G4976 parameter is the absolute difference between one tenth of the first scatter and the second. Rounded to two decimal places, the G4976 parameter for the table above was 0.32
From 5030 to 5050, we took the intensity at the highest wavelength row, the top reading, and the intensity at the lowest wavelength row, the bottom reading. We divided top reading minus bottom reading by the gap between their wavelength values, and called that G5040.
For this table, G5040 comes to -0.06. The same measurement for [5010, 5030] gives 0.00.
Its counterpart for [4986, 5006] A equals -0.02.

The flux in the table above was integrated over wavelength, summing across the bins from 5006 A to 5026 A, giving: 117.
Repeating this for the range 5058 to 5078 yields 113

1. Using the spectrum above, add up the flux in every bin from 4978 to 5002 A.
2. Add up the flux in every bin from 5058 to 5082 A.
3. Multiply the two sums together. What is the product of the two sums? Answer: 1256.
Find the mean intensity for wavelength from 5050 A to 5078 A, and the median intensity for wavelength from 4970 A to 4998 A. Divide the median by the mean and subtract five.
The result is -3.94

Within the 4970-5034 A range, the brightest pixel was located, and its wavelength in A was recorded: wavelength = 5032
